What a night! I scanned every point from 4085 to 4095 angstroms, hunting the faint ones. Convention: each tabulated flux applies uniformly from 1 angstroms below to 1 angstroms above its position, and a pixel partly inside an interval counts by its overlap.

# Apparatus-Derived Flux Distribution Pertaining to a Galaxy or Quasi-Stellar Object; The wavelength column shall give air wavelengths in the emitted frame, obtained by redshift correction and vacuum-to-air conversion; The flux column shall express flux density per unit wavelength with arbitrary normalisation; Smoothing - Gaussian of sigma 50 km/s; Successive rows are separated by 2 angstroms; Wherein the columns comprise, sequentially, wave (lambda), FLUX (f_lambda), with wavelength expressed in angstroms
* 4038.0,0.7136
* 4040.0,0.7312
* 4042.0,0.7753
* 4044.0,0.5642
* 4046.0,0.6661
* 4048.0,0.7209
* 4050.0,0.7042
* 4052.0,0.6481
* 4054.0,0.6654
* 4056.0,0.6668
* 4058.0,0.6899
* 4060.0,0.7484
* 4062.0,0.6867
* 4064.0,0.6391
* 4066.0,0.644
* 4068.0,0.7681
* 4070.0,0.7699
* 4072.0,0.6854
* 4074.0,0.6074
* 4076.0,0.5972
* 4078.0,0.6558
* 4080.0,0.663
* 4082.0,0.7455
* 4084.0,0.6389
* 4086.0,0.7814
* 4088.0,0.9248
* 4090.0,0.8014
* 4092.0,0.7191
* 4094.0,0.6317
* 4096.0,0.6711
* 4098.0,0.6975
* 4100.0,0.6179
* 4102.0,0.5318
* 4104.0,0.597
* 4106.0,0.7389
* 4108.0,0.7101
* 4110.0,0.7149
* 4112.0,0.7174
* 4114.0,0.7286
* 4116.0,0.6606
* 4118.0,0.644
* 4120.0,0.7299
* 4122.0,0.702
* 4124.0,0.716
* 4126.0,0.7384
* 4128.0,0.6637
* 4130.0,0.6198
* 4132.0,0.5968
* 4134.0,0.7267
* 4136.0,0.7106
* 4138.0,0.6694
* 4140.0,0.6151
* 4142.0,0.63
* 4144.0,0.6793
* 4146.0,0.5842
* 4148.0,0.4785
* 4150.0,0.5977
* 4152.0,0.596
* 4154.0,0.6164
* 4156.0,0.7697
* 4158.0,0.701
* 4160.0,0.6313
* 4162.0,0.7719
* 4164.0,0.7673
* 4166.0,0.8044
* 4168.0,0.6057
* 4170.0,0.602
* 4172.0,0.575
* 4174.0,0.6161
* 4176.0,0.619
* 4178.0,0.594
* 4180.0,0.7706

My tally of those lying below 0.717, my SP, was 1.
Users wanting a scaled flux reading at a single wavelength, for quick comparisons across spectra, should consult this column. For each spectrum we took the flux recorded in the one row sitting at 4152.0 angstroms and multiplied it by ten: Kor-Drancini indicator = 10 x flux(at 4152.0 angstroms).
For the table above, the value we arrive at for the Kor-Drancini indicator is 6.0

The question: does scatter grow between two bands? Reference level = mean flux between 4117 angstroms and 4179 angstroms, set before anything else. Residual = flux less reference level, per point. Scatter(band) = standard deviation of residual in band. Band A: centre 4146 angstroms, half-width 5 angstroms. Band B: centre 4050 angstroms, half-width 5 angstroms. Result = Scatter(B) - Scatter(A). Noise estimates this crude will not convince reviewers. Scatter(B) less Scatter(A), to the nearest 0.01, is -0.04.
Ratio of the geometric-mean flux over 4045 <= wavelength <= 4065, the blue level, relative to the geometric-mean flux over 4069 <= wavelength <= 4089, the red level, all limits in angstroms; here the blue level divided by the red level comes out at 0.97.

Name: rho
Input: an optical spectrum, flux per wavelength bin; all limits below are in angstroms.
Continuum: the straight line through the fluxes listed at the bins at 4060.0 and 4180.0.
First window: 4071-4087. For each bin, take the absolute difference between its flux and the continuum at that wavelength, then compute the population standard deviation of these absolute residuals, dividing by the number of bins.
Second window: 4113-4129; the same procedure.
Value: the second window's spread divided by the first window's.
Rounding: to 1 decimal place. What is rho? 0.7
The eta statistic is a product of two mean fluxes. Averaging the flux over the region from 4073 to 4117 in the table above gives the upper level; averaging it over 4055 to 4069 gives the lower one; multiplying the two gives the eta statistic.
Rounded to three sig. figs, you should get 0.477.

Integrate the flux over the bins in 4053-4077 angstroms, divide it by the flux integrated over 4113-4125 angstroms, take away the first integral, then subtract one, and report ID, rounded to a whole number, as -15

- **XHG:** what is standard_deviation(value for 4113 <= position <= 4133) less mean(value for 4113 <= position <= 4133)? -0.63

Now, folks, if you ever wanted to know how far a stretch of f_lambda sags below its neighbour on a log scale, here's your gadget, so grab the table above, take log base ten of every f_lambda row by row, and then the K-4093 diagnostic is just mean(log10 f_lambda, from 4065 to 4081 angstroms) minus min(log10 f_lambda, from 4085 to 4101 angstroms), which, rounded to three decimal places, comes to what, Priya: 0.036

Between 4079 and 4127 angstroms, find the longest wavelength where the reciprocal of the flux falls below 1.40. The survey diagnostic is 4126.0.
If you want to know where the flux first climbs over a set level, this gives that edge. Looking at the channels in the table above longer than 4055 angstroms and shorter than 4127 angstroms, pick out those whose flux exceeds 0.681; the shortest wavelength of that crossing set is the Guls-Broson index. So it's 4058.0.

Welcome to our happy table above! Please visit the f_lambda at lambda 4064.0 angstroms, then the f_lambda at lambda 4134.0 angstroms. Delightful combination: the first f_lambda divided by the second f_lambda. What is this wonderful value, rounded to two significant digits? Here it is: 0.88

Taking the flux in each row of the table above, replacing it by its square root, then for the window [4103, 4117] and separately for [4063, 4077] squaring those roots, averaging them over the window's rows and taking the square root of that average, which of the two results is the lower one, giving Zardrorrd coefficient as 0.820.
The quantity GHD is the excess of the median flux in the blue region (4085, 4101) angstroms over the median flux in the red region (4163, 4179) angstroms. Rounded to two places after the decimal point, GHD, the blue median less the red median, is 0.10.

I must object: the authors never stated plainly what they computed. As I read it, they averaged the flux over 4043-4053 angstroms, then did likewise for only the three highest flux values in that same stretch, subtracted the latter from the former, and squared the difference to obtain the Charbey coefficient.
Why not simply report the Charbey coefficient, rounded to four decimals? 0.0013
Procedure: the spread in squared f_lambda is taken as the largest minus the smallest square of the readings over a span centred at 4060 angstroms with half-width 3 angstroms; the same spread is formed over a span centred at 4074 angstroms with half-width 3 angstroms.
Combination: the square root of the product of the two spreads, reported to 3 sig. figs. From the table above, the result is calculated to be 0.100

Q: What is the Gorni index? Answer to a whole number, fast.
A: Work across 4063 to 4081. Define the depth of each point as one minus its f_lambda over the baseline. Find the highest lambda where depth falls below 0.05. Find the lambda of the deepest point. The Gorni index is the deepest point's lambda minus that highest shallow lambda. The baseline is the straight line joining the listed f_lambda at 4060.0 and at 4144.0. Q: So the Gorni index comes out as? 6 angstroms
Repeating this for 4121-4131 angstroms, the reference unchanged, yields 2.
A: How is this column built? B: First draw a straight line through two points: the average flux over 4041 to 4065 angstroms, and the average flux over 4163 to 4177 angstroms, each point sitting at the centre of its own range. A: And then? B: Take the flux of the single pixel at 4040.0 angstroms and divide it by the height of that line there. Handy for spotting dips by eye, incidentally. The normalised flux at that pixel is 1.07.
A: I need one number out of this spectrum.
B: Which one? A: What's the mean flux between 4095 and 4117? 0.671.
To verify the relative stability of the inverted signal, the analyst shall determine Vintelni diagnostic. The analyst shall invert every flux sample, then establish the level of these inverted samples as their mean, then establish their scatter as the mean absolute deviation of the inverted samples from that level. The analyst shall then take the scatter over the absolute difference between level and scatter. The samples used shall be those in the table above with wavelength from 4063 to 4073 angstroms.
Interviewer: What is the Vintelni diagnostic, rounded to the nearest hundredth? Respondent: 0.08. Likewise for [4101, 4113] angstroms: 0.13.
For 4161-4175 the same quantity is 0.14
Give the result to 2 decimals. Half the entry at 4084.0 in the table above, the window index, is 0.32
